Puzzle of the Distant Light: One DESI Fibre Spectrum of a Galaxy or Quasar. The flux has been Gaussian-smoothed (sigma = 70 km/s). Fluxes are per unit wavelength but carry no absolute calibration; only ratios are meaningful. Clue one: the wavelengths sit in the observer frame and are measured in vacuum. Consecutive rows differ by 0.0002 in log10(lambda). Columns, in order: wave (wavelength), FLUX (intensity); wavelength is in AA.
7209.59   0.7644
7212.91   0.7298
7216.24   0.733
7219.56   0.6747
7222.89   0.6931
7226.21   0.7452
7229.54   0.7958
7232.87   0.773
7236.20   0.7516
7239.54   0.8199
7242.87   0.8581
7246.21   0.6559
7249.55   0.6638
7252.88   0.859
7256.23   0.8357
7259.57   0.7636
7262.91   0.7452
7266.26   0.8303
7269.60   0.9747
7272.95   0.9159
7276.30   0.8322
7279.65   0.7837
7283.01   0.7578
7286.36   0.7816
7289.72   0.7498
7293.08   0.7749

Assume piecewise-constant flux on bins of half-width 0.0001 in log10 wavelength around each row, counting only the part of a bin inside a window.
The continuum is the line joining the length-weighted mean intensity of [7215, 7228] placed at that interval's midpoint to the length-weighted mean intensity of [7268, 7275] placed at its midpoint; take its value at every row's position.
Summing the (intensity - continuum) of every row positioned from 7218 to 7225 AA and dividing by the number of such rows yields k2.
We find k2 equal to -0.027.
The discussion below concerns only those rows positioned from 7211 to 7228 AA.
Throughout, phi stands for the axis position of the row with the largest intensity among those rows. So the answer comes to 7226.21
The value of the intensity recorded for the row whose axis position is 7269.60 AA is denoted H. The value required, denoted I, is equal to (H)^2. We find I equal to 0.95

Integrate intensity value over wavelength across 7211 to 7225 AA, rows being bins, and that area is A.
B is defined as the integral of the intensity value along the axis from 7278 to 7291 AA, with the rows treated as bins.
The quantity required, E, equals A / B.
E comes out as 0.99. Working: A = 9.94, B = 10.0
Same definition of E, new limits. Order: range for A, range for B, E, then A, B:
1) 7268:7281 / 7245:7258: 1.16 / 11.42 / 9.8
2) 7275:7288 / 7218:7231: 1.08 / 10.24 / 9.4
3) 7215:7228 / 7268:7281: 0.81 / 9.25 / 11.4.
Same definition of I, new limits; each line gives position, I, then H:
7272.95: 0.84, 0.9159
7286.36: 0.61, 0.7816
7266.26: 0.69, 0.8303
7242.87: 0.74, 0.8581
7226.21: 0.56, 0.7452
